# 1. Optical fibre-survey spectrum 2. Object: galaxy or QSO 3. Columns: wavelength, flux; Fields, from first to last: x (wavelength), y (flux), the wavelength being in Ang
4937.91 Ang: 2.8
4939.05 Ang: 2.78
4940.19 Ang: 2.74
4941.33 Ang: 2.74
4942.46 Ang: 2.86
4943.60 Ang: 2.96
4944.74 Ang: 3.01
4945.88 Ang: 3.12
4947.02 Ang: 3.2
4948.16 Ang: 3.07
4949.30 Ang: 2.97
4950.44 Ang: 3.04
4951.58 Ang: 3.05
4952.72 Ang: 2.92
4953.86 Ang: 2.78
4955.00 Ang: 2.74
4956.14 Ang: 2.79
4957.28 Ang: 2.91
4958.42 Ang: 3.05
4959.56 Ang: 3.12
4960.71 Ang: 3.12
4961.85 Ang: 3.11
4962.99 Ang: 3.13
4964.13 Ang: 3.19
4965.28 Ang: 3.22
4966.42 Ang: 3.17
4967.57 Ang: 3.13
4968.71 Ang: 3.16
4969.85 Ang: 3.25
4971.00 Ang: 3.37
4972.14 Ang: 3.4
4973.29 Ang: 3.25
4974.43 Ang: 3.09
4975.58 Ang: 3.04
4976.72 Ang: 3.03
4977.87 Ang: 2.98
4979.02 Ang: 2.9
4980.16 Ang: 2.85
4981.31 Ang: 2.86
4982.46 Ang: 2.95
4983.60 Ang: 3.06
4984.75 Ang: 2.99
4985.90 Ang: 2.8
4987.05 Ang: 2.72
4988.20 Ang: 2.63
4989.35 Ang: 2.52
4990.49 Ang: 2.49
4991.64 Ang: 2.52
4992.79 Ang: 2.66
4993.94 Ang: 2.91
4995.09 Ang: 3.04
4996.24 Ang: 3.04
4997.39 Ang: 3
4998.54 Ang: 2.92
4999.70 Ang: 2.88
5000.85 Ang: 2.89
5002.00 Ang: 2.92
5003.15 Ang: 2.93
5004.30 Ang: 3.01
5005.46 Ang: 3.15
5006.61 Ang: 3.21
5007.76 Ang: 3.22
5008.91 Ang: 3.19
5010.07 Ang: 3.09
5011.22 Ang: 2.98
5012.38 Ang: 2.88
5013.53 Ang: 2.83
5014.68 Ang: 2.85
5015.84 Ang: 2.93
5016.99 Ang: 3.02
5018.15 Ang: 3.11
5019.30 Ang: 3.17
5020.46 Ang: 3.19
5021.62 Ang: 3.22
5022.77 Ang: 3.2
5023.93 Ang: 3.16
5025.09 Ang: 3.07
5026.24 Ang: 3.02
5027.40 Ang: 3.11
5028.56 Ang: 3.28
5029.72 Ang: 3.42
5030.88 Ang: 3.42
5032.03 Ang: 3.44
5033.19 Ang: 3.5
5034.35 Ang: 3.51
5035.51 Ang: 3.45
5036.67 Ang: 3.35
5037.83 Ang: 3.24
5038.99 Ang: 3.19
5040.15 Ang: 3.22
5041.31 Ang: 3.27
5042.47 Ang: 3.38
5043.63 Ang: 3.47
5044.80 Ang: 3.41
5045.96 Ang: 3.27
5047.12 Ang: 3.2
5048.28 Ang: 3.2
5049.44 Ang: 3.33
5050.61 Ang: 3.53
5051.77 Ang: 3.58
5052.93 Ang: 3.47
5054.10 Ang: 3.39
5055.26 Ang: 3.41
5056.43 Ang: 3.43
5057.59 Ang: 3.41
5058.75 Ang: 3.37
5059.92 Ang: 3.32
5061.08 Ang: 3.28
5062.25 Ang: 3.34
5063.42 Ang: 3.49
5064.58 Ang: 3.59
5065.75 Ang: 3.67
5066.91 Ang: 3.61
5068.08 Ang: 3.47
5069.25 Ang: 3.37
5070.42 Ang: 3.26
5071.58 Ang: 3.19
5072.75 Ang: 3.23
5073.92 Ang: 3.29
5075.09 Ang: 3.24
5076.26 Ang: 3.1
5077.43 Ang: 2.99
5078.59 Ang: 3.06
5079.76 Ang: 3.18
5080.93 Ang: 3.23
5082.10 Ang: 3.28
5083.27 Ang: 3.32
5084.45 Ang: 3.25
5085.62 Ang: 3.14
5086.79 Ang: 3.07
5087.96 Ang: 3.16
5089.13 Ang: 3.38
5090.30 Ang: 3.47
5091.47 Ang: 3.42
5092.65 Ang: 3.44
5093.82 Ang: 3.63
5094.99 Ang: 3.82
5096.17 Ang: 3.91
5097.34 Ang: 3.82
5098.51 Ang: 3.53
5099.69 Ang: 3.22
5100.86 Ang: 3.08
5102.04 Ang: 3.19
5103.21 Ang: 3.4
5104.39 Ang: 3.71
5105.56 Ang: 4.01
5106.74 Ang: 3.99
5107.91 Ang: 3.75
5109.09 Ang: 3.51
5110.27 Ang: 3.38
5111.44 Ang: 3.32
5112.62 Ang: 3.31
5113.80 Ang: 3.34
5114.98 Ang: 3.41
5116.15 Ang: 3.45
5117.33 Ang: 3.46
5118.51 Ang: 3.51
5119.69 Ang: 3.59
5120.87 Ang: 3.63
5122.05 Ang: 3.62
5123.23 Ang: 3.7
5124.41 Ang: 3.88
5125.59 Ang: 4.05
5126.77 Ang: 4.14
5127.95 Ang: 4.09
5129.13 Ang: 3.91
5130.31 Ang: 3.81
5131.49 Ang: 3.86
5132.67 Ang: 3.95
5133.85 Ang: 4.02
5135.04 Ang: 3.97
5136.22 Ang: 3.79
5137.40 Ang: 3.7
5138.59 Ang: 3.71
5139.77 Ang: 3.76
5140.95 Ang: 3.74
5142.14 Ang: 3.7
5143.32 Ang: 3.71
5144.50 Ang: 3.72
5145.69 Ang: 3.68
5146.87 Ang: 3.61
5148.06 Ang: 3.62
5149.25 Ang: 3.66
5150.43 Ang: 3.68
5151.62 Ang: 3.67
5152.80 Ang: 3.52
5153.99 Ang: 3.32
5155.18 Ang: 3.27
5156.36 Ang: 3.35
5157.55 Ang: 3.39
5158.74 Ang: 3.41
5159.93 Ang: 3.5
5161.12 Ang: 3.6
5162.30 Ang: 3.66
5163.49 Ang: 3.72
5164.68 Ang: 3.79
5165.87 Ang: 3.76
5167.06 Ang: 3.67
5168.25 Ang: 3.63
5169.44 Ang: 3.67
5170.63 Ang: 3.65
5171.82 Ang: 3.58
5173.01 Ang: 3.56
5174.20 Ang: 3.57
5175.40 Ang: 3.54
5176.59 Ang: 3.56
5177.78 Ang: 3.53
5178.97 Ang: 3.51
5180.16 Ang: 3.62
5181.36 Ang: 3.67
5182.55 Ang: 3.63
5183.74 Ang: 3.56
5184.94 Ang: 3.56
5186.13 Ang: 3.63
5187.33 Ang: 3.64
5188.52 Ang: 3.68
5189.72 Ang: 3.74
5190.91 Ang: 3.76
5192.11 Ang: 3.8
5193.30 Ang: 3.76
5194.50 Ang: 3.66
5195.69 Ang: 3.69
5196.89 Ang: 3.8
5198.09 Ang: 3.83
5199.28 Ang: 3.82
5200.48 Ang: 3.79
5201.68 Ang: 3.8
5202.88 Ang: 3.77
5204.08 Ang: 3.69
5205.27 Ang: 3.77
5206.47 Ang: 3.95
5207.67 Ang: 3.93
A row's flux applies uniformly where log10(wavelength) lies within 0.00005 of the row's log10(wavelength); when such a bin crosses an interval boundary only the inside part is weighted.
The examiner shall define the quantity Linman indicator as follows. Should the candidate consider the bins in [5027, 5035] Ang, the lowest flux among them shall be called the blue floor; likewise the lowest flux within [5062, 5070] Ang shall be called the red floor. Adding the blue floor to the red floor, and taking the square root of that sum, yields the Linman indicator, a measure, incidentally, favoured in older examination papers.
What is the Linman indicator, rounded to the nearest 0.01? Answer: 2.54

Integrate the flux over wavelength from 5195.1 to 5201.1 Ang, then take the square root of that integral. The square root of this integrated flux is 4.8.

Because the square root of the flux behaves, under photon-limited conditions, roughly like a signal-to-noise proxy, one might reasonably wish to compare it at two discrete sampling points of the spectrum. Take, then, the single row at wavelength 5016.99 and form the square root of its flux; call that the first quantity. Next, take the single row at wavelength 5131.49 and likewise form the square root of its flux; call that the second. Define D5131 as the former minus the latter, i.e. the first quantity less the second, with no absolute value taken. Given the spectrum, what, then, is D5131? -0.23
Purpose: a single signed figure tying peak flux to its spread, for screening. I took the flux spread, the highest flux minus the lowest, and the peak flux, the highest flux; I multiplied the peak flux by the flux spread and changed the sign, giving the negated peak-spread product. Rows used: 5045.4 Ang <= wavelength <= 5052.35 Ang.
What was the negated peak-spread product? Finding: -1.4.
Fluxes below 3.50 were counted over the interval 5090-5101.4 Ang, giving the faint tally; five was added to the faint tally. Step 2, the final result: 10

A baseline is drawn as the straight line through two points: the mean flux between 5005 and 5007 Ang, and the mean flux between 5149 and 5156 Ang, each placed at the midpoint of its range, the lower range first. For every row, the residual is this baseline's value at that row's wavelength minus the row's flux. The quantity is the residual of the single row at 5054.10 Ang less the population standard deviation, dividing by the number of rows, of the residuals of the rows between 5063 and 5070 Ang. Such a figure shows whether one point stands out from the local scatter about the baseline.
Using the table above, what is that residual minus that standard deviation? -0.201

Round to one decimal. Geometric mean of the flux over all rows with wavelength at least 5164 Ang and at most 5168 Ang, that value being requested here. 3.7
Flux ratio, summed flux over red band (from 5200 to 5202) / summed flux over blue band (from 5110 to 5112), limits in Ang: 1.13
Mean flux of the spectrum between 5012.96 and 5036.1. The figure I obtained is 3.2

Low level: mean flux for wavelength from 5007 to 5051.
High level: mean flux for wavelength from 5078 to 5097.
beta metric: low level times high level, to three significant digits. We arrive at 10.8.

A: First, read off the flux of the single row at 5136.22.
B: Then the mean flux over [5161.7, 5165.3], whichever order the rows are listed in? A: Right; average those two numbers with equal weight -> 3.76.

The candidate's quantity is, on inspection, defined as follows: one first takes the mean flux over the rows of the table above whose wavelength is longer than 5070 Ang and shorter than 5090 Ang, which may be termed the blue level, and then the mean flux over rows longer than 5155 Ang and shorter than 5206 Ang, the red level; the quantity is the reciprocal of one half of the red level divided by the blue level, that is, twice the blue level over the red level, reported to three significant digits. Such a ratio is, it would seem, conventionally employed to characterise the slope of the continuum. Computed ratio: 1.76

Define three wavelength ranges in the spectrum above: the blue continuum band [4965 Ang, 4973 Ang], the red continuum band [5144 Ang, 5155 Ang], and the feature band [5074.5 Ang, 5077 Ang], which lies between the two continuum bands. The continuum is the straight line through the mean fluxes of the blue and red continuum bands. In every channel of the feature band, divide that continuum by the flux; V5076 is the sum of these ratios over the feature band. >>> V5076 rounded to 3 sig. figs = 2.18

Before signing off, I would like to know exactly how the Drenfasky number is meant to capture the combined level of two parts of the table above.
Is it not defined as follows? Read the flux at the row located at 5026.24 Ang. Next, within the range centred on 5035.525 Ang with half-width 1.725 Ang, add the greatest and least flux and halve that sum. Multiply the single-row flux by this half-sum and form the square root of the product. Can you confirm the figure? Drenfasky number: 3.22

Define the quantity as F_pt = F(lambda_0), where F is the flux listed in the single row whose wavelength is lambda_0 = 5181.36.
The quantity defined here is 3.67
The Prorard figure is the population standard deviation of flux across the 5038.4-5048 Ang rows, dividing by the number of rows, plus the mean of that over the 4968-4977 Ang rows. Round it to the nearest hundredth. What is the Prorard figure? 3.30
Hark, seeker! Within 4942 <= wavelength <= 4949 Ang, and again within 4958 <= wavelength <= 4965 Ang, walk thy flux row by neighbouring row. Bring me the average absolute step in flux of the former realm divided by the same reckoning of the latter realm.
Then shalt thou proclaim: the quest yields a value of 2.9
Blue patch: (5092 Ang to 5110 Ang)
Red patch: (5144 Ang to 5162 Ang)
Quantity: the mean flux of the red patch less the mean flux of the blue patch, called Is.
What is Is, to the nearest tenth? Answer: -0.1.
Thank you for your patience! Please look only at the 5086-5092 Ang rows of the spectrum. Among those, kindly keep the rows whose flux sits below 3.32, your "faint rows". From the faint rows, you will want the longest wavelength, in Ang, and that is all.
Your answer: 5087.96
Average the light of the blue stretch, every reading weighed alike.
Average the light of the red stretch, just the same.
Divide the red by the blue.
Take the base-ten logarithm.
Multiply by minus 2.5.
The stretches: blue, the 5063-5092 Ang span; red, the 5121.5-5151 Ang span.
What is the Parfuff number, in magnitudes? -0.15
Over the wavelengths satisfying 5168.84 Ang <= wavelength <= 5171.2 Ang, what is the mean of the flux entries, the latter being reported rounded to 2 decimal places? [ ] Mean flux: 3.66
